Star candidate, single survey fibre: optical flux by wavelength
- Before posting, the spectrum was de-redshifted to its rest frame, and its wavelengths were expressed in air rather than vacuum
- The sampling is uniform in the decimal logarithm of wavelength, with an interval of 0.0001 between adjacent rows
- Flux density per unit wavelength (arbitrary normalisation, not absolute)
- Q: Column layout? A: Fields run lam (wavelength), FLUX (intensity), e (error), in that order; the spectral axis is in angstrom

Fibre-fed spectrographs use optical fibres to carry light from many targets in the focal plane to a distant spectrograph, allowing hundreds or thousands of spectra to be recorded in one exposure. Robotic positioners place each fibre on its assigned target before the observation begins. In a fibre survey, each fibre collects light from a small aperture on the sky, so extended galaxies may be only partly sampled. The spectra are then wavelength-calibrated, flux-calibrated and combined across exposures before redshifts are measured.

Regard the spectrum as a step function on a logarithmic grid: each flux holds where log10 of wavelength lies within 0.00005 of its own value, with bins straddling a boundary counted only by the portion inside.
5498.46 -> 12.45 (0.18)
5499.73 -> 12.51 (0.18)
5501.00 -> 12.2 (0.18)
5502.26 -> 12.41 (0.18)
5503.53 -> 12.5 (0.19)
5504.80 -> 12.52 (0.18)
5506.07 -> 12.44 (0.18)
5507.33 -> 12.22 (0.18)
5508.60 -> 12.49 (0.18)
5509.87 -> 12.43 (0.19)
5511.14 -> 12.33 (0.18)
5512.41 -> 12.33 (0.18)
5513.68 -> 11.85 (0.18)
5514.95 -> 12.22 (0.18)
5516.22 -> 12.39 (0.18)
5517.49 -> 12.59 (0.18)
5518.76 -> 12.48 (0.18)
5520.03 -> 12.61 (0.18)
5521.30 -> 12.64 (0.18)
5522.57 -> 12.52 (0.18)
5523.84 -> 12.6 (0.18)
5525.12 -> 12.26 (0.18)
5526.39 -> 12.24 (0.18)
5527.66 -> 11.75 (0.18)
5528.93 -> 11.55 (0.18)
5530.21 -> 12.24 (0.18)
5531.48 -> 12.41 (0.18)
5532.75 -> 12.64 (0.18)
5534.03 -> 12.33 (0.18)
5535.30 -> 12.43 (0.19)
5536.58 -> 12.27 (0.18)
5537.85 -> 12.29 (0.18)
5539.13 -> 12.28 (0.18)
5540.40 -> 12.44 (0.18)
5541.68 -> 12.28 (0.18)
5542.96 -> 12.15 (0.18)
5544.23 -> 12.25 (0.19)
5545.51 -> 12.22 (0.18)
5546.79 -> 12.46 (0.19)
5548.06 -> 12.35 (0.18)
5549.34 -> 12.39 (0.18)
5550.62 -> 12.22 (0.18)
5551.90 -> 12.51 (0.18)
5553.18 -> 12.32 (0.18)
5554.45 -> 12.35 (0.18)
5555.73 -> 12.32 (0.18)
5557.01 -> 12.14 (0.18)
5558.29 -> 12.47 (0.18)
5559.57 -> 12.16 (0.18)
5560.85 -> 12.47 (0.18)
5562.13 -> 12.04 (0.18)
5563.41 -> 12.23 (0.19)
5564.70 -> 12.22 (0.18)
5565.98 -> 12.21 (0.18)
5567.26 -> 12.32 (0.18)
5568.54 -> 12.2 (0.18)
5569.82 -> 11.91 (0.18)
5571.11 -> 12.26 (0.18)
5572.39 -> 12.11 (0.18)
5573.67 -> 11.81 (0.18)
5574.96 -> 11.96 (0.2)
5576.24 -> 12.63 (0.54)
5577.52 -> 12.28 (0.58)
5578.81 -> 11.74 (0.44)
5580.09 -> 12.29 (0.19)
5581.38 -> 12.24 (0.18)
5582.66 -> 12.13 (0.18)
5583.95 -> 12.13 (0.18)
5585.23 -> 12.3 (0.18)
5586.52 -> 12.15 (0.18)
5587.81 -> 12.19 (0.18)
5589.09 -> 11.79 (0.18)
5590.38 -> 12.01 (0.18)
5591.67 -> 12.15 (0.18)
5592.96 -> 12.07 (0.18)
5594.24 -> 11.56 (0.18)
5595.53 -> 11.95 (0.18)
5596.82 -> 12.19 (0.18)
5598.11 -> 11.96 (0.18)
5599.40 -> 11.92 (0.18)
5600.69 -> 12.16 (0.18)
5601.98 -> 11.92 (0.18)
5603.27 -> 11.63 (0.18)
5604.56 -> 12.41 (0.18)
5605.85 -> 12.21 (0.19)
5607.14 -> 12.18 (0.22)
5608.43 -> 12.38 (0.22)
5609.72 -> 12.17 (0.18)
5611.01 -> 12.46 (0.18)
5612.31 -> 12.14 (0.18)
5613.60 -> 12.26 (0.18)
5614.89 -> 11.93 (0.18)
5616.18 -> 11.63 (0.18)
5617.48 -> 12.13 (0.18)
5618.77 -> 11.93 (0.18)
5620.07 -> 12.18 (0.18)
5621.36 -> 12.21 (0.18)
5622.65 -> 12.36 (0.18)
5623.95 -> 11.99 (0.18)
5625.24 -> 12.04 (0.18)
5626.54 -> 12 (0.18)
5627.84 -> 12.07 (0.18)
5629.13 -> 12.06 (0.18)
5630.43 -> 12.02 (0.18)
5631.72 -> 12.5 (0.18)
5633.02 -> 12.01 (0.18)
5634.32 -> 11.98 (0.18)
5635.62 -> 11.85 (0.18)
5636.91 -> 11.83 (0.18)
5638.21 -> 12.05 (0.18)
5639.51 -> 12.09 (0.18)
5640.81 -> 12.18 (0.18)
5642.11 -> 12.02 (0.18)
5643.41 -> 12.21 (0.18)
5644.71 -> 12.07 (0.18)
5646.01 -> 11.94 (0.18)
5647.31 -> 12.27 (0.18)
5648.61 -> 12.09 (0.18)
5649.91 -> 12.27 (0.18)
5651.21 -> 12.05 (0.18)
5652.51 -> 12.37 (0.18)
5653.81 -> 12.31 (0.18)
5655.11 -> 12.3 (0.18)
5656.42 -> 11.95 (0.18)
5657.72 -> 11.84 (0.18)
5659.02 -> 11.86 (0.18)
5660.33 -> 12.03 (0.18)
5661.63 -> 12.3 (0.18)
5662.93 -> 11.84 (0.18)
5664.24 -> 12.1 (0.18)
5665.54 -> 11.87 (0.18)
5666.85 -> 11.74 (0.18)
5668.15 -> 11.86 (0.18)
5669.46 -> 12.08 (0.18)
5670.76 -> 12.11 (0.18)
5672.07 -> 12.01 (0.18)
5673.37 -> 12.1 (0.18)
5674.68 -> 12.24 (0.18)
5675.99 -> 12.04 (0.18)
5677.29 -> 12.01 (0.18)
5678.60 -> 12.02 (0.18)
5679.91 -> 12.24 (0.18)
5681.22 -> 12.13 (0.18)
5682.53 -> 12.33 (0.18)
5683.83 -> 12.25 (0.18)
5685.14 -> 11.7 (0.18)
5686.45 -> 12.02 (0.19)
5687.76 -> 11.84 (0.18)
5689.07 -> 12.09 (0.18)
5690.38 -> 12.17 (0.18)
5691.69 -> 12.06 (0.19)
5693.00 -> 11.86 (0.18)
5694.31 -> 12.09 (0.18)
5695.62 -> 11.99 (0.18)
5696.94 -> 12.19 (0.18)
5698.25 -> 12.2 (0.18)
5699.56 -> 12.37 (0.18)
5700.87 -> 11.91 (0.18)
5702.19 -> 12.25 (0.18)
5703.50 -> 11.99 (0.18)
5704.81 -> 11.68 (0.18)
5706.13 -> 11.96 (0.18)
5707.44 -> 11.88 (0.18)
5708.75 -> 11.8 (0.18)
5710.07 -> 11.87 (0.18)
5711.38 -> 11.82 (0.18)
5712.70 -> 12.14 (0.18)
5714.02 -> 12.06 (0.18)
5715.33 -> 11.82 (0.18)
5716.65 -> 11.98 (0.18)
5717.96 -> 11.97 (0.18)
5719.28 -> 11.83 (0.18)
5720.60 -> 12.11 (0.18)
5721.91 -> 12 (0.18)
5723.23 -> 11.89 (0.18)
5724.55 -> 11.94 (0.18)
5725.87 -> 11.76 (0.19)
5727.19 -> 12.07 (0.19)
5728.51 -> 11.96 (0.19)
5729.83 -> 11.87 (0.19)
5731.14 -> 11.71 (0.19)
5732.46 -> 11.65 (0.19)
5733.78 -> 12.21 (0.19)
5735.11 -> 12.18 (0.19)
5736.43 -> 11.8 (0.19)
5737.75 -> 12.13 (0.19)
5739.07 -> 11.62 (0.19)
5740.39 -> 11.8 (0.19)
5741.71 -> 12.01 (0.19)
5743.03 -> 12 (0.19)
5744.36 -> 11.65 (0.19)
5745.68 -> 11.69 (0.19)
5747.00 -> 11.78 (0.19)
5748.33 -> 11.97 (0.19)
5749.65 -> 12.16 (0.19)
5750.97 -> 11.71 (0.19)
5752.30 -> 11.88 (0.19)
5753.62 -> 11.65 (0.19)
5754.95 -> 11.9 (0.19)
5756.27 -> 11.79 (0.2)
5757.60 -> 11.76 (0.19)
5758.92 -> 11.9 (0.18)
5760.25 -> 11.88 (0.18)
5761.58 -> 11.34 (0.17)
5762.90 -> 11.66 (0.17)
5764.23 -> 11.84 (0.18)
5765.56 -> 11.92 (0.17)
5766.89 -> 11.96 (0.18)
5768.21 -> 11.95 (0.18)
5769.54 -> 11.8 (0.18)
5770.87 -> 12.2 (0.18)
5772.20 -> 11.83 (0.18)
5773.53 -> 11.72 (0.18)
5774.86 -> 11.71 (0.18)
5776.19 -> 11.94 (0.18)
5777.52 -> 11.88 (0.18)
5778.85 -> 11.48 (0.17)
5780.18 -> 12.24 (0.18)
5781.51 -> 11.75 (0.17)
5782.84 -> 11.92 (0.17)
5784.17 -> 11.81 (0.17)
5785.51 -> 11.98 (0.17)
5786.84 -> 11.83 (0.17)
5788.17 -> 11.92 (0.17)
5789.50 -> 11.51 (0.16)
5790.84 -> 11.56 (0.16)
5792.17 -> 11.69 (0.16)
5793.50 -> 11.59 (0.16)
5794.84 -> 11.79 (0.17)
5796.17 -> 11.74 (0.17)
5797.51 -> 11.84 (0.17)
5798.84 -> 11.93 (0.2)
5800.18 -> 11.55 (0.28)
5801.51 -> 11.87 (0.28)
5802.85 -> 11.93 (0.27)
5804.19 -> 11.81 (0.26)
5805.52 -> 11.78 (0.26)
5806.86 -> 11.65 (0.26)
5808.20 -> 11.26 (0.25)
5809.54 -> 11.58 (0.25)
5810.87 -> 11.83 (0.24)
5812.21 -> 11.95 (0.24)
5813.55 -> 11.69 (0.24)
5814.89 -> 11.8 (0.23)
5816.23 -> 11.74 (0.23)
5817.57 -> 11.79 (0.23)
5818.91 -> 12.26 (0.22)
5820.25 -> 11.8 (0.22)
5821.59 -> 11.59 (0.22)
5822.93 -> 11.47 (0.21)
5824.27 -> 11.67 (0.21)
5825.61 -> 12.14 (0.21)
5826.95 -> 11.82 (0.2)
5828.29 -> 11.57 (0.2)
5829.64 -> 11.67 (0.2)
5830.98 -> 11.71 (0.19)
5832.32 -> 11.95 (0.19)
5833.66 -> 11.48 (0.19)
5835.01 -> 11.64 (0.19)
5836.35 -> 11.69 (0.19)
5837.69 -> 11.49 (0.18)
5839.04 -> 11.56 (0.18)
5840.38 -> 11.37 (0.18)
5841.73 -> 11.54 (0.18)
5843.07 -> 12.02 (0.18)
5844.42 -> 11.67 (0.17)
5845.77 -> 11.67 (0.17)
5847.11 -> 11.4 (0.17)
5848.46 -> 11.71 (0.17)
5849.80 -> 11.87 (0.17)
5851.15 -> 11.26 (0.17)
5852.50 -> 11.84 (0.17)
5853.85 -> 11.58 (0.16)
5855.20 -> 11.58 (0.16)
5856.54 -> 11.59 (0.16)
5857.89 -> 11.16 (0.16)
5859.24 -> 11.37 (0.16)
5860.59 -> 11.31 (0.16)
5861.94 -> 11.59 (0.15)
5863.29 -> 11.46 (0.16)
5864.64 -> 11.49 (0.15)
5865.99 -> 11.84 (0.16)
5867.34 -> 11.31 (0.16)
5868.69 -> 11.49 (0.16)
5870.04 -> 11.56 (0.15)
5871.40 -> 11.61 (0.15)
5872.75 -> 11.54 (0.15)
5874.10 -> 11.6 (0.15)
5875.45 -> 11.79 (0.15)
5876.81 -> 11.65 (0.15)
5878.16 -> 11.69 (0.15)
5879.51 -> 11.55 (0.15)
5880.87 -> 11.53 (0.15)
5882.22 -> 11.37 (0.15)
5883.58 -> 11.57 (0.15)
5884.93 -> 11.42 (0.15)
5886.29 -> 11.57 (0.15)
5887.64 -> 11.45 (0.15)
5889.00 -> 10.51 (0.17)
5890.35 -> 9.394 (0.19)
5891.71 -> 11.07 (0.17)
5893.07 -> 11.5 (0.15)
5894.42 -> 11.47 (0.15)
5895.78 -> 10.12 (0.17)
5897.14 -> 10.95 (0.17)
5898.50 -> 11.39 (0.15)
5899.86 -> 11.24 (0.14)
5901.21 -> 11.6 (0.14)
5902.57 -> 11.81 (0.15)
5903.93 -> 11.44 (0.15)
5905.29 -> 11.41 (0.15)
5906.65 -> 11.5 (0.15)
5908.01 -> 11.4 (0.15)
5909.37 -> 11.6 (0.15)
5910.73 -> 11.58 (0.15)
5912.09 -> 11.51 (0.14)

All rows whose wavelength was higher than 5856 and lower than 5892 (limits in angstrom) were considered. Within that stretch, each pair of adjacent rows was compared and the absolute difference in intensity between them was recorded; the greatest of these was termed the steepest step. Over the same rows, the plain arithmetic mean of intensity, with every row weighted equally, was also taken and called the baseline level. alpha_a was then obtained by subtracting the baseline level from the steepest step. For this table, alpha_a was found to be -9.7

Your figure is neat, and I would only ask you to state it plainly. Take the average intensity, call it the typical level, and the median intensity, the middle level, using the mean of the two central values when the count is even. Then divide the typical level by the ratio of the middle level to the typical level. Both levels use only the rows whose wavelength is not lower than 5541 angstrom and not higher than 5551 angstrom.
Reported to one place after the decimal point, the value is 12.3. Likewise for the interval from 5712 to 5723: 12.0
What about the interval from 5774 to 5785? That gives 11.8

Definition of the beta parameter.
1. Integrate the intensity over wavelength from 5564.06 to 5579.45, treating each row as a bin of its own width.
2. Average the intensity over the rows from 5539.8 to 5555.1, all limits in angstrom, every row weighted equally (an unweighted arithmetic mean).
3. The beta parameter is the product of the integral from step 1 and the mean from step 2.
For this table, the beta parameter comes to 2304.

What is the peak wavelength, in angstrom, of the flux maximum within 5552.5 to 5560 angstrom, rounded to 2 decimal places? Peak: 5558.29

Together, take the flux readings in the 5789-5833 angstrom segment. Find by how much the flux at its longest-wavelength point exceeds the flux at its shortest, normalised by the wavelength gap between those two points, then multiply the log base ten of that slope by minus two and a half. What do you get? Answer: 5.0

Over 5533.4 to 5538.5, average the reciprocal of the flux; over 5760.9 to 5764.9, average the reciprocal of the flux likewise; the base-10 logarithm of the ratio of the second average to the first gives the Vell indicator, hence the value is 0.026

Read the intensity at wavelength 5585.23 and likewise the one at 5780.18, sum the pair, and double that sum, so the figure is 49.1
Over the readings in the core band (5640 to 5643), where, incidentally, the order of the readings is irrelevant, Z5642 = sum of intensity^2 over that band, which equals 293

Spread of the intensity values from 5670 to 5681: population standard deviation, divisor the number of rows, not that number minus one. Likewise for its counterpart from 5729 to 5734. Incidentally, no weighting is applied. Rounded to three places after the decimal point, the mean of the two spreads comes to 0.154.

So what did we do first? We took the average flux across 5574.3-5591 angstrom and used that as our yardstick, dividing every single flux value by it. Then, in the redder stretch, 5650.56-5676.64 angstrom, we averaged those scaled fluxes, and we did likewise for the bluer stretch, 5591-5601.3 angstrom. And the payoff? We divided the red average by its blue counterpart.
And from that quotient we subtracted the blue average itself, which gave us 0.017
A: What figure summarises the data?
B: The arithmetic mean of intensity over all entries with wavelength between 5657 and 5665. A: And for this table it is 12.0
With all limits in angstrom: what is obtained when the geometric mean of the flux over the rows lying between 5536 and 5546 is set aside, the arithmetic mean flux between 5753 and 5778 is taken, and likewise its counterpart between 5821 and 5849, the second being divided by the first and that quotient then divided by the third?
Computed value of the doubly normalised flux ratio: 0.0826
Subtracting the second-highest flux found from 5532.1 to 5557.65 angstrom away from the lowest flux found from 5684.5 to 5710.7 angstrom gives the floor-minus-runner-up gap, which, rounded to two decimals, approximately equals -0.83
